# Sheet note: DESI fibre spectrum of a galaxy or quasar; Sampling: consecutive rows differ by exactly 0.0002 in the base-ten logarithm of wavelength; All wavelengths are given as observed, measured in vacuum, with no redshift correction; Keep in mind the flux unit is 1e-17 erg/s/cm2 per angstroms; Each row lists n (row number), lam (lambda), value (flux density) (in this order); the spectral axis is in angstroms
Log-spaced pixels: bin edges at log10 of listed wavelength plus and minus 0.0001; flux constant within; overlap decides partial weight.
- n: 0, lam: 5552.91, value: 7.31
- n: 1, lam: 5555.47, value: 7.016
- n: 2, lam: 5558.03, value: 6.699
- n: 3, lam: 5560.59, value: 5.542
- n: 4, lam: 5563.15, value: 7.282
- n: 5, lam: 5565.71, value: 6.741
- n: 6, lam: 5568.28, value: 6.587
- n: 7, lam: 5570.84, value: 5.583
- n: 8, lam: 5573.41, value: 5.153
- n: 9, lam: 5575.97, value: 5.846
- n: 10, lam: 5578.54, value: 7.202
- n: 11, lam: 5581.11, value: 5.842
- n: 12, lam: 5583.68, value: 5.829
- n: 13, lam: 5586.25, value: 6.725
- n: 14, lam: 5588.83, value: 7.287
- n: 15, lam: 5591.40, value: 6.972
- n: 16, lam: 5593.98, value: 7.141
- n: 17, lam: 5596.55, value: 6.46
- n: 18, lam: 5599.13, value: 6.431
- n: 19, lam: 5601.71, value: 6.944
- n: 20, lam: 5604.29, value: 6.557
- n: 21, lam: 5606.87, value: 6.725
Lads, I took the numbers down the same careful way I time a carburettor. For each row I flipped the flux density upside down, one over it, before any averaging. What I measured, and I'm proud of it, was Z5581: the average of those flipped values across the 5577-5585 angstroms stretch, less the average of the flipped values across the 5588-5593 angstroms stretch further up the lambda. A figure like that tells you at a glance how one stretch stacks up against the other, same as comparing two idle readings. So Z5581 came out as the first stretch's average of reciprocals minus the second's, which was 0.020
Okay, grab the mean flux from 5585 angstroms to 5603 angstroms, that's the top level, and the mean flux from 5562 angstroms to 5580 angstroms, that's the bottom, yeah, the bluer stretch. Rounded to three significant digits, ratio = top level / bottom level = 1.08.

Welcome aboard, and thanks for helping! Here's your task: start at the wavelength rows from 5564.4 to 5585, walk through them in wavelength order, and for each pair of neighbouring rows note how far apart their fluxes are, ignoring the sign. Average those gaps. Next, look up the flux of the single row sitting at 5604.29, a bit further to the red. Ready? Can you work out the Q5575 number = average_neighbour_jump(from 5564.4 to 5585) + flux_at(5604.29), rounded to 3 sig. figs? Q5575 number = 7.27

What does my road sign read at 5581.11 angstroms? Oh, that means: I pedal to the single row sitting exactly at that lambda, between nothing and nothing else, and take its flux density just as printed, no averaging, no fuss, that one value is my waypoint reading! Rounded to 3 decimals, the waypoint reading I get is 5.842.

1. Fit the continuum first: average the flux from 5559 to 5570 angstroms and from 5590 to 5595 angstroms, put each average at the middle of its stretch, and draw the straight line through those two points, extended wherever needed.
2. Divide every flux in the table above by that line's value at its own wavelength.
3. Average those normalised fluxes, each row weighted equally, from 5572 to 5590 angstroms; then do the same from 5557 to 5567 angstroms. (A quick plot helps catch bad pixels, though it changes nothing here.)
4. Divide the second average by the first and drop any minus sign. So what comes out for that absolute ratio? 1.11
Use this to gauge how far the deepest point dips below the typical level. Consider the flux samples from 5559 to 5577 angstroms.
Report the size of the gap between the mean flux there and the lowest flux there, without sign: 1.0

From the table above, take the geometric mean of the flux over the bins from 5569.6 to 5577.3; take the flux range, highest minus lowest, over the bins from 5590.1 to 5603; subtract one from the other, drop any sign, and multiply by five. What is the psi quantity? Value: 24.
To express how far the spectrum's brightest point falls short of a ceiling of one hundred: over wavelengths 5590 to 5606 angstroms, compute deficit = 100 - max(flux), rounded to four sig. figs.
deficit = 92.86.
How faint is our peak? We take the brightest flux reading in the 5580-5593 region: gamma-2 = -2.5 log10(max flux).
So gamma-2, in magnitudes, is -2.16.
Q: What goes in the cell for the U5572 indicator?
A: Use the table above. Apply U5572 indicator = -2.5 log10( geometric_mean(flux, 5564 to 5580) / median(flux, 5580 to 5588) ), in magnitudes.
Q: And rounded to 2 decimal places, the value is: -0.05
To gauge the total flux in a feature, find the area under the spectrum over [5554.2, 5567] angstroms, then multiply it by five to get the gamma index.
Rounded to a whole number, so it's 426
